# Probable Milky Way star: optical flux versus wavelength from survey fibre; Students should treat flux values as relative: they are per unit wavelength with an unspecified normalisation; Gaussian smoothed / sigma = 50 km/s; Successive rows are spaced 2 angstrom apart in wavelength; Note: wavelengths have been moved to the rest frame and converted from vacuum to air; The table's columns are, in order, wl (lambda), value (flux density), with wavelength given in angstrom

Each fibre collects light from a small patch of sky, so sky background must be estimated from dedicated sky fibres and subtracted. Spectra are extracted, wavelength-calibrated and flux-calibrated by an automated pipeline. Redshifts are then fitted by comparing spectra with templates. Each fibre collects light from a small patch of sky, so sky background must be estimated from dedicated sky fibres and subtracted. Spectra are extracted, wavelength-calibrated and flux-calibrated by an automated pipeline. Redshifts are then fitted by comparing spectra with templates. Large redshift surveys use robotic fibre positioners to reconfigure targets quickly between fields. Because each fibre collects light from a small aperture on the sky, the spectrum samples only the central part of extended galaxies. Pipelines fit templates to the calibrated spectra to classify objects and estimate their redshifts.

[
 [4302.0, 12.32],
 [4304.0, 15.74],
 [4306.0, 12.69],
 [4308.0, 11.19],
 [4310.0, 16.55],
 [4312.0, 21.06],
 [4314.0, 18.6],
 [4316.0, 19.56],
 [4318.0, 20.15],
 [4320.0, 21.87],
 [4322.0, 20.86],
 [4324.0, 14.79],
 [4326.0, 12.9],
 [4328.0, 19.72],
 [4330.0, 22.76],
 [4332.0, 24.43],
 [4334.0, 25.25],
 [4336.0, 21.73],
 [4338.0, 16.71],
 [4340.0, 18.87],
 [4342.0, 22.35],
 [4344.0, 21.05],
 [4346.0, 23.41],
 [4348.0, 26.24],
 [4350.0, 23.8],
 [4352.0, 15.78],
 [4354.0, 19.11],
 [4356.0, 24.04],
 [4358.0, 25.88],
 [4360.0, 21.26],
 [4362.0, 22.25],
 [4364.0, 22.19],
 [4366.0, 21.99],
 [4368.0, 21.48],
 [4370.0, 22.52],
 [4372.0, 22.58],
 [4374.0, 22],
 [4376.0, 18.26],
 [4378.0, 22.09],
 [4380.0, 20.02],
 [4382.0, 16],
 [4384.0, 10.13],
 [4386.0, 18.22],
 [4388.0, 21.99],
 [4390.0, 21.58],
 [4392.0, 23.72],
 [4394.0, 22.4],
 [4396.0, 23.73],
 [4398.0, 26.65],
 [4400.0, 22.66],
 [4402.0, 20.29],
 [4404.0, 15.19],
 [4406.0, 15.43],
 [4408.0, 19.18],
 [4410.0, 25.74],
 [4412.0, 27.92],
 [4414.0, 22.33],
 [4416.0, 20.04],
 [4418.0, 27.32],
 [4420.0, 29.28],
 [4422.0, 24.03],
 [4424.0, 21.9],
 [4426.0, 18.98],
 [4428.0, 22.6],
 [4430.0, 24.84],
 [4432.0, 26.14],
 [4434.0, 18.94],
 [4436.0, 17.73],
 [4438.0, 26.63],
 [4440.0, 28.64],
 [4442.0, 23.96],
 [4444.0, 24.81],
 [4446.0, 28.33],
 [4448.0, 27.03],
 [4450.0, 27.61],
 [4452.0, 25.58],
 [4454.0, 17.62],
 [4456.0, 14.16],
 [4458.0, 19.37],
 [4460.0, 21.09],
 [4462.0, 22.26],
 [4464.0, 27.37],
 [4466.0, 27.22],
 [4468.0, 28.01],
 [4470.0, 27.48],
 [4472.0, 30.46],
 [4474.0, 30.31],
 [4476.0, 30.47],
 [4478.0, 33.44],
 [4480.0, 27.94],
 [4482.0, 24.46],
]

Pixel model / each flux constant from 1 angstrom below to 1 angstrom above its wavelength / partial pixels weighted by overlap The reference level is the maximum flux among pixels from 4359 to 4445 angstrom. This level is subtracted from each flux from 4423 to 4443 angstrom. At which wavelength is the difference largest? 4440.0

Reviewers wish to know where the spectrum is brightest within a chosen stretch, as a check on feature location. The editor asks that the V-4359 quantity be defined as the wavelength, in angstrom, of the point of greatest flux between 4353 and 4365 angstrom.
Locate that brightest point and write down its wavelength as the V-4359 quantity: 4358.0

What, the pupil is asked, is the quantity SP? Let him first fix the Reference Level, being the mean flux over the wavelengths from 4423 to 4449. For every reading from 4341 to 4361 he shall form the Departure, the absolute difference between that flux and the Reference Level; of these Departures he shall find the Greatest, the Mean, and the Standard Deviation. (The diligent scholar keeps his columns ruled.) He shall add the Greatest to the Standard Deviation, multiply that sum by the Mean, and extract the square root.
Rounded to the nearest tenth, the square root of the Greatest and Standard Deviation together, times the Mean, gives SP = 5.1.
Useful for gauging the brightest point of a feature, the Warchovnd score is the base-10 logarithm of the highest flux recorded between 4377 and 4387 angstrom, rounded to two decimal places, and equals 1.34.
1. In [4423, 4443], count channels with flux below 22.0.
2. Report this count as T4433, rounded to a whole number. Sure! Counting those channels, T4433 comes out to 4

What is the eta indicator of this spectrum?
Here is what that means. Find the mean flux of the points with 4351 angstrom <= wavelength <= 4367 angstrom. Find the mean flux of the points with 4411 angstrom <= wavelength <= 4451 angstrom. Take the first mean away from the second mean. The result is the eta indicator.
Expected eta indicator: 2.9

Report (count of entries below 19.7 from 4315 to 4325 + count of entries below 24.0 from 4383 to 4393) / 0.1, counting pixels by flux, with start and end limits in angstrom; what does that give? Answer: 70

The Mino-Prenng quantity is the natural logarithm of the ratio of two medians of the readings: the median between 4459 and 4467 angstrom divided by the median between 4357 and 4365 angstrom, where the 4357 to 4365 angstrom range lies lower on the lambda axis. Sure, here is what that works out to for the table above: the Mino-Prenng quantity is 0.11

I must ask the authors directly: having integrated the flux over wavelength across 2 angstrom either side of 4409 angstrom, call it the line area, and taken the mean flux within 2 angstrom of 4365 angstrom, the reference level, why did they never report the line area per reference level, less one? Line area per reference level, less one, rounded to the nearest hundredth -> 3.07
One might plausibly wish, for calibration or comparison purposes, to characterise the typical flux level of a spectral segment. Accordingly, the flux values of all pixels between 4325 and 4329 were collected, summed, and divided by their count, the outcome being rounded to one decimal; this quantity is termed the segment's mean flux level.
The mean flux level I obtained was 16.3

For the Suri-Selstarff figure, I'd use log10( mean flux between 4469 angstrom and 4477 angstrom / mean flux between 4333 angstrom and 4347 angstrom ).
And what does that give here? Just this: 0.14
